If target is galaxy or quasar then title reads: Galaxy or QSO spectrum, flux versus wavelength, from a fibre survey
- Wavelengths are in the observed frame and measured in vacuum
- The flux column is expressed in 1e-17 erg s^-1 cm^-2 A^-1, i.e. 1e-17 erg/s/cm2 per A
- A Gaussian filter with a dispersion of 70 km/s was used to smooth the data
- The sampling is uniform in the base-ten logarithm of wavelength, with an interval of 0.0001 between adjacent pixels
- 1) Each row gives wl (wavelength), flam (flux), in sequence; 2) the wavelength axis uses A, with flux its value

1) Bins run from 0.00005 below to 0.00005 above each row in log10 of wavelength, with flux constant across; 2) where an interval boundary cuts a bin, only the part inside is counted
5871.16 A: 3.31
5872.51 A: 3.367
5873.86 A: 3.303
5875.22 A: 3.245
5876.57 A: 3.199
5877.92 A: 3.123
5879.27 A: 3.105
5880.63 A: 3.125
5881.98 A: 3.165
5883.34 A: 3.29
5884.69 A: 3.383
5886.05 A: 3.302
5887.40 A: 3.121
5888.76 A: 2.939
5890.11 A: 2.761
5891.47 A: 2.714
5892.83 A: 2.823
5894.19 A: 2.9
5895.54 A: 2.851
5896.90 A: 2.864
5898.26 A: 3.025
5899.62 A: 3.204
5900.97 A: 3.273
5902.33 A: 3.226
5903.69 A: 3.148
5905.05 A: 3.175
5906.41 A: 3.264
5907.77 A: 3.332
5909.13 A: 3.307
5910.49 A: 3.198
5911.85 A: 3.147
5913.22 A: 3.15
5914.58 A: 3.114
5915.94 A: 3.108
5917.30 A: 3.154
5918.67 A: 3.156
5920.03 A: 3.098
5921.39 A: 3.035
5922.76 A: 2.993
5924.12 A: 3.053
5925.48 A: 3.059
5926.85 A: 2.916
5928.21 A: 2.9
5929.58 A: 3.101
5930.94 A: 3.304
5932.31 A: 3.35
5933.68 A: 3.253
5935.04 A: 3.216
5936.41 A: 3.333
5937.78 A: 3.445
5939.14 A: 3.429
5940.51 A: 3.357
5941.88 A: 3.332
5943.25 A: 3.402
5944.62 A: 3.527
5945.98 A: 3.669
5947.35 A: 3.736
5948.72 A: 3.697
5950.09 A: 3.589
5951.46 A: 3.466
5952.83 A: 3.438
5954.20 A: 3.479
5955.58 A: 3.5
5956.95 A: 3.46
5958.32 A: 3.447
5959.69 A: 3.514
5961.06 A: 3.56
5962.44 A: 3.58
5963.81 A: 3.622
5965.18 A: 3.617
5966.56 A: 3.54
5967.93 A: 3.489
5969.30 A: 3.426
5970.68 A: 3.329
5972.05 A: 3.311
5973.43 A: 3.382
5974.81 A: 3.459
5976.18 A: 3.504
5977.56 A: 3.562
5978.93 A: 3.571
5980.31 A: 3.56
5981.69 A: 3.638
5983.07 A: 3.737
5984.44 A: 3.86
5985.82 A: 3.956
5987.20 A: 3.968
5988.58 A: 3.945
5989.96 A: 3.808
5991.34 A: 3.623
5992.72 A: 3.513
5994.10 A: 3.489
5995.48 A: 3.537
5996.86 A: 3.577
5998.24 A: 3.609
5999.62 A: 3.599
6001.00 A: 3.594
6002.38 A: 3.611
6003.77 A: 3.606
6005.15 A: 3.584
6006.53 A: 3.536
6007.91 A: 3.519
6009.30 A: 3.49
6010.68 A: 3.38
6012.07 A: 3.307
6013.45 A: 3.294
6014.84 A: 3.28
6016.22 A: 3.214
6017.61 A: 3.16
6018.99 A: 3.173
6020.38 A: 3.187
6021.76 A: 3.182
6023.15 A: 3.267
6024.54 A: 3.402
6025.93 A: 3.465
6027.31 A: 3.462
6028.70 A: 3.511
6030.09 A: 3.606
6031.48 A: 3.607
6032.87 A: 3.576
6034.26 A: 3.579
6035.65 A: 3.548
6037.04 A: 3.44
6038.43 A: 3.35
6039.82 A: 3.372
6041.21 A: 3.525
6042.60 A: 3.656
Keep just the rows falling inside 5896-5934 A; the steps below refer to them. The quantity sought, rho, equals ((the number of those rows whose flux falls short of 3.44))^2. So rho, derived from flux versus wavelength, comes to 784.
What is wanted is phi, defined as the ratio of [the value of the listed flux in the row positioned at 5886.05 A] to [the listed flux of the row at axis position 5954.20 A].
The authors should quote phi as 0.95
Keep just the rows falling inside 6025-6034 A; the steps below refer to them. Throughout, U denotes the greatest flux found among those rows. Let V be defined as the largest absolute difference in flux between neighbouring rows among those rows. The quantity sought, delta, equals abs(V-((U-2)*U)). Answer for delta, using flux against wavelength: 5.7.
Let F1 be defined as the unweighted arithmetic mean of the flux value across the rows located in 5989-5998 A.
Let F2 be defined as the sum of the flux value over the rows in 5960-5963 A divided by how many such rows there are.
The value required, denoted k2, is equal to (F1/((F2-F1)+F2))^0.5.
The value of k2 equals 1.01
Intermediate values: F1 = 3.59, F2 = 3.57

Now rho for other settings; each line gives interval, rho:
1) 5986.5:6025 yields 121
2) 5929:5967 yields 121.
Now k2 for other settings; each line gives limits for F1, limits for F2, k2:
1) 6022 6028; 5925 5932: 1.12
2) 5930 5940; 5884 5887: 1.00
